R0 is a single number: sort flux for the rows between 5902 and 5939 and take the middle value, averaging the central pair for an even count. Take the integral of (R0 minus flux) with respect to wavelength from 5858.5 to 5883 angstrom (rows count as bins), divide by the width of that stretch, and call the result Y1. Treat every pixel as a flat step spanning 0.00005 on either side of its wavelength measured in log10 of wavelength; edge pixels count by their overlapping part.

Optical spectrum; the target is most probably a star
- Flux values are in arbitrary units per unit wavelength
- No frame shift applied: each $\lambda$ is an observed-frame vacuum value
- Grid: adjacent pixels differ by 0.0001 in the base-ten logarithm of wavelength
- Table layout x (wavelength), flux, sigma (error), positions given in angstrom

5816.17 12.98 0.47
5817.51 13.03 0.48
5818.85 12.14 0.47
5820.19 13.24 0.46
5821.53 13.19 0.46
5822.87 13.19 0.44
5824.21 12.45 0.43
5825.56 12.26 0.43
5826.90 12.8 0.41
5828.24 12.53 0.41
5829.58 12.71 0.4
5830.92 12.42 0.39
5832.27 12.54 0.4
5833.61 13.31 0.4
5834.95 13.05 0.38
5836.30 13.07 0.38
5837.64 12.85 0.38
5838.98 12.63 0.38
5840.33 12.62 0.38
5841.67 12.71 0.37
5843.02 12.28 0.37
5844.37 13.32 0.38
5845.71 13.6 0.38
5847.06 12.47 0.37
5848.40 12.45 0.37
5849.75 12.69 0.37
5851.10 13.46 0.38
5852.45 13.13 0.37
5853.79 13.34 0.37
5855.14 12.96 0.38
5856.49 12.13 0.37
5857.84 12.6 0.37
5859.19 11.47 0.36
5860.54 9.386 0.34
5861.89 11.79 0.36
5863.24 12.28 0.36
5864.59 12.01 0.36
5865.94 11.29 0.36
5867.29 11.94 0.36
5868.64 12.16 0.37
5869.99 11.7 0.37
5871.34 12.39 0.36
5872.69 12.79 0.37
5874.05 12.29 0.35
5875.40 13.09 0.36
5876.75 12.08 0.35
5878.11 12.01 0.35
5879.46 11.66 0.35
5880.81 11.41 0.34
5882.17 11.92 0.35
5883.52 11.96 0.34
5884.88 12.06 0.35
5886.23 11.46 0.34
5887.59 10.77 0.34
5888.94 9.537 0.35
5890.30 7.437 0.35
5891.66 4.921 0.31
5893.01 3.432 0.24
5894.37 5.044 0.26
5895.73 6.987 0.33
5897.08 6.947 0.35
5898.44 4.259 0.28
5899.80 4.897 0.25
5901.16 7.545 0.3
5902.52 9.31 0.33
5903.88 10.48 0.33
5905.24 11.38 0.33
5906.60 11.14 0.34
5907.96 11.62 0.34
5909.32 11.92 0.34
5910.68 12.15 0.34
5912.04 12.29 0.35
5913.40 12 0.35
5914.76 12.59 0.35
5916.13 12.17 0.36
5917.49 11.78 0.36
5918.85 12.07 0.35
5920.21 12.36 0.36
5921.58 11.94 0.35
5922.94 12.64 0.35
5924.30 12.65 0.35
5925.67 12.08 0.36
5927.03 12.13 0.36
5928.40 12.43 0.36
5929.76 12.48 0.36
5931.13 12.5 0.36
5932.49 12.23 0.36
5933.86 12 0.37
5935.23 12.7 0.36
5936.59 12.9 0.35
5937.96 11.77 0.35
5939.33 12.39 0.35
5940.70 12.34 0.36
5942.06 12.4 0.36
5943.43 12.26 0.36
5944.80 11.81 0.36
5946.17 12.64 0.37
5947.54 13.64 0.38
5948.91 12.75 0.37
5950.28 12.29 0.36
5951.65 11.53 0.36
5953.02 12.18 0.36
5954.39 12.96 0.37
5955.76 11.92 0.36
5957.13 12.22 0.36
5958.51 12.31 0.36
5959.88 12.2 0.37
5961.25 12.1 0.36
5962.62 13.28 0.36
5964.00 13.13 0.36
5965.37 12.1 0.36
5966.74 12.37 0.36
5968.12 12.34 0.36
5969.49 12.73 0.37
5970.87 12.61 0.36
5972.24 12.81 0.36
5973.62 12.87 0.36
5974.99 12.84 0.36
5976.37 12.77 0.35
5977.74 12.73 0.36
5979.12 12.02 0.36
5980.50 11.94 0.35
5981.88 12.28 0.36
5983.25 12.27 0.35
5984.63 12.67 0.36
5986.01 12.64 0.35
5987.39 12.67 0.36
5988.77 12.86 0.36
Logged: 0.26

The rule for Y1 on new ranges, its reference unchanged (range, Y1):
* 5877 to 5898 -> 2.96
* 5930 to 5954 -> -0.25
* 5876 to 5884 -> 0.28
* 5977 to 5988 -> -0.27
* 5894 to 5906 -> 4.61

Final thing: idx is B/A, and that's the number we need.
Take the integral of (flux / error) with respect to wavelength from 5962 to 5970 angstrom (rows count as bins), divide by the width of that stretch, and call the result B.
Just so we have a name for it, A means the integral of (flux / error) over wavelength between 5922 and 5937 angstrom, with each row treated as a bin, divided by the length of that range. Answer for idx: 1.01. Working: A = 34.7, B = 35.0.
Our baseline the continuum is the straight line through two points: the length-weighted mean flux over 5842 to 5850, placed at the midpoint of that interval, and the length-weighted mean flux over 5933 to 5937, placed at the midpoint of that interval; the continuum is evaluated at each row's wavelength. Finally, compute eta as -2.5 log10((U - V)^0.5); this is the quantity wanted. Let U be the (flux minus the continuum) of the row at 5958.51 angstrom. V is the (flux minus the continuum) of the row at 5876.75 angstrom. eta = 0.37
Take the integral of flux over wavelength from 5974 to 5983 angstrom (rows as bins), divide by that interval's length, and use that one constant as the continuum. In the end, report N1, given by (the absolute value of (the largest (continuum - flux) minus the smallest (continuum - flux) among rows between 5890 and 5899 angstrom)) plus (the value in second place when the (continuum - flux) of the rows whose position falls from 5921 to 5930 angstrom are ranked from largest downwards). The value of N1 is 4.4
